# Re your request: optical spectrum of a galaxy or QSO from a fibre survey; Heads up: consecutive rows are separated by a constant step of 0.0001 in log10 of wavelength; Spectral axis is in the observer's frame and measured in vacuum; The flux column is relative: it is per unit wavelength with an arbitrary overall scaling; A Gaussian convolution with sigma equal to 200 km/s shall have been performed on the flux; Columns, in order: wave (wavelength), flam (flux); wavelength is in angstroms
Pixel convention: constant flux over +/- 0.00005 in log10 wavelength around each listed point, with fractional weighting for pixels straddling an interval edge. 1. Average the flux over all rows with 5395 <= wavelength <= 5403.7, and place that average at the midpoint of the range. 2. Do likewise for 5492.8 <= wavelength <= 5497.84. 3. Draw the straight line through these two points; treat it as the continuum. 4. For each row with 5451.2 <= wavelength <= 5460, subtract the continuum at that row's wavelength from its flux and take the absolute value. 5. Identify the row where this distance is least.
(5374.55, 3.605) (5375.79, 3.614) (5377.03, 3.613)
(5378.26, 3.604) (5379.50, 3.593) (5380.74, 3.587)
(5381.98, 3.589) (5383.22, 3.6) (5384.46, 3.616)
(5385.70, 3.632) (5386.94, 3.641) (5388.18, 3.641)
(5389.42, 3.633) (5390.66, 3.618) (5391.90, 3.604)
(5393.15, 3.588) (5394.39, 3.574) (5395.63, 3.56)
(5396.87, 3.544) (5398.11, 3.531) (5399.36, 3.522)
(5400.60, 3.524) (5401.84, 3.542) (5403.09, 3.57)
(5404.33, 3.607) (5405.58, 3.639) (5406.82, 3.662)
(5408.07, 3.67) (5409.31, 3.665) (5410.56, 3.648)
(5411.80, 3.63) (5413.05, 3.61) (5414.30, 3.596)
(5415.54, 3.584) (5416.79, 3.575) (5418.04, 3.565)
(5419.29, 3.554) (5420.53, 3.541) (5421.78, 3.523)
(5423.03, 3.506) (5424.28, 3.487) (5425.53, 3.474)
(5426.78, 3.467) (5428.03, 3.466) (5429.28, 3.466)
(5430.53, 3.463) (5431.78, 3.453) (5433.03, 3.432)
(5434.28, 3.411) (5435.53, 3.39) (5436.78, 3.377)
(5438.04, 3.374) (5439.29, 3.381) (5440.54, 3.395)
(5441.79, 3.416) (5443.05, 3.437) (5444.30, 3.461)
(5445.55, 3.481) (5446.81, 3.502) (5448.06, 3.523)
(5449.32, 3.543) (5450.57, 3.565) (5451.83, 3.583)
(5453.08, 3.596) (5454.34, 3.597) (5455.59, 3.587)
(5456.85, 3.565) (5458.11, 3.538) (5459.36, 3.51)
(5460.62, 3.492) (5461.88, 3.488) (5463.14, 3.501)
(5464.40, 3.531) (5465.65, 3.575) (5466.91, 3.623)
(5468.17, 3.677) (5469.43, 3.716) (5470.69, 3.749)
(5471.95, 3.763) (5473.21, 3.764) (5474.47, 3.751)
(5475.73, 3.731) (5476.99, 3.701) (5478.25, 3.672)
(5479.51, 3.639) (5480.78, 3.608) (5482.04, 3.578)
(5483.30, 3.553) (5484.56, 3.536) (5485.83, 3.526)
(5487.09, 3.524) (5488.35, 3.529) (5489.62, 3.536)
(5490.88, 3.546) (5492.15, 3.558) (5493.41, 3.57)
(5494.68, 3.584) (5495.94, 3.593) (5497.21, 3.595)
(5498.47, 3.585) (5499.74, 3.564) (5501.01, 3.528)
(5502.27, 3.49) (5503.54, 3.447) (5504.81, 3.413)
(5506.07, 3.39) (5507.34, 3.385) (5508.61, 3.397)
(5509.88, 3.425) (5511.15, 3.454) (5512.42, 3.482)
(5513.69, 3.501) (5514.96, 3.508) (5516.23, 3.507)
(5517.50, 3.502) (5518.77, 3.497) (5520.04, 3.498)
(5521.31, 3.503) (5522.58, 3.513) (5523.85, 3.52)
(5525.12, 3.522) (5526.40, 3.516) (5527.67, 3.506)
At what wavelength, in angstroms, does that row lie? 5456.85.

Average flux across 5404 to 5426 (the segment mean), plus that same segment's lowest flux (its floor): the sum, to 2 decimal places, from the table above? 7.06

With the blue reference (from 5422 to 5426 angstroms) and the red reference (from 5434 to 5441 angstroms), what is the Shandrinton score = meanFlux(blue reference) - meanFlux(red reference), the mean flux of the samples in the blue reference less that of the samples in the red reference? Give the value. 0.10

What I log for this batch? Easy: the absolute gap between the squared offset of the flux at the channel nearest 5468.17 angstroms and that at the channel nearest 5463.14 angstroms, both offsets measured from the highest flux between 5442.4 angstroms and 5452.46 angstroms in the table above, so 0.0021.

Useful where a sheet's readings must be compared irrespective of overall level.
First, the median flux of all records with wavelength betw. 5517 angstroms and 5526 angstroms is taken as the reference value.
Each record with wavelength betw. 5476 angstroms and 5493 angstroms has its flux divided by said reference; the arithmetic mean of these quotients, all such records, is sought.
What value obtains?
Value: 1.02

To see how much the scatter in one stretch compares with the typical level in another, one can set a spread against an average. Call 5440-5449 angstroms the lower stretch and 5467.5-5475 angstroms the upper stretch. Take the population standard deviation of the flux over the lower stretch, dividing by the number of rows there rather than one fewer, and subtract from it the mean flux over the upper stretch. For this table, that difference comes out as -3.69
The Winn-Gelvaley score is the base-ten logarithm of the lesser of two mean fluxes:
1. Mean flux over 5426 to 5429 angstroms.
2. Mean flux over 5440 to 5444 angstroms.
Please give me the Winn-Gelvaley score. 0.534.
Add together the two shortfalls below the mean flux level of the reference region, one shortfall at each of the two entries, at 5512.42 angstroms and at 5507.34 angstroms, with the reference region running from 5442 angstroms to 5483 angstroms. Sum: 0.32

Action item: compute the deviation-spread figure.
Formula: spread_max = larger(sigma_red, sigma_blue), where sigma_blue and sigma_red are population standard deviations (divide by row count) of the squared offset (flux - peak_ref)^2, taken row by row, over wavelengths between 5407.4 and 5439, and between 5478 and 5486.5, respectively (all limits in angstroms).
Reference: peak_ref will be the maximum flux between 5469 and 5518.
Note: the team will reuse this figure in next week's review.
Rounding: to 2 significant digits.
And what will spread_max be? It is 0.043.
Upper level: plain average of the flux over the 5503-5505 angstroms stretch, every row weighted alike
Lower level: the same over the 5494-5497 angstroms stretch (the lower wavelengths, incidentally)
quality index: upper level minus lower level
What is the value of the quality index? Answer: -0.16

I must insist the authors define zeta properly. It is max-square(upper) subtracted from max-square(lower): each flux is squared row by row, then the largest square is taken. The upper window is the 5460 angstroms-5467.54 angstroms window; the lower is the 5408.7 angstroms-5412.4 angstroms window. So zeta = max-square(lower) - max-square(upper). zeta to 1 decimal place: 0.3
